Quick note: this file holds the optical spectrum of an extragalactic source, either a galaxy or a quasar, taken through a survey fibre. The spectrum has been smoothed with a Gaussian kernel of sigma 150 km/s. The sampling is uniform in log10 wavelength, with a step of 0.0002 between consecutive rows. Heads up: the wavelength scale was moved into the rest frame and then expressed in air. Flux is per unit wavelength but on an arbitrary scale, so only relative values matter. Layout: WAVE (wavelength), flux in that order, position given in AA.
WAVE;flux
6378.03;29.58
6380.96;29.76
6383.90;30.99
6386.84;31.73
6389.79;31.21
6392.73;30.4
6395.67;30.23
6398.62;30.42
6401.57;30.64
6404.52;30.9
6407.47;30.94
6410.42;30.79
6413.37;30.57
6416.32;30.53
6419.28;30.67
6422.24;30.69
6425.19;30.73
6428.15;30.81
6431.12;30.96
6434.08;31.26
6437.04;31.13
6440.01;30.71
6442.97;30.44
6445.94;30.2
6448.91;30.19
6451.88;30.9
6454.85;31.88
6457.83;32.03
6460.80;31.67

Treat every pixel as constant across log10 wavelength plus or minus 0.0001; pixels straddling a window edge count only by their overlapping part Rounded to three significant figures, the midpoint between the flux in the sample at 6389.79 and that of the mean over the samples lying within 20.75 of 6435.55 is 31.0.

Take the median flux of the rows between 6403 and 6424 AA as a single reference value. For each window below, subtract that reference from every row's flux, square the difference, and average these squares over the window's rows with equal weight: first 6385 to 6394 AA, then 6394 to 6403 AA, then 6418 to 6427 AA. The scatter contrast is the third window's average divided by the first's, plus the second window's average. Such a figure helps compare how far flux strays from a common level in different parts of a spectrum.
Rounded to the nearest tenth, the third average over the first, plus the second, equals 0.1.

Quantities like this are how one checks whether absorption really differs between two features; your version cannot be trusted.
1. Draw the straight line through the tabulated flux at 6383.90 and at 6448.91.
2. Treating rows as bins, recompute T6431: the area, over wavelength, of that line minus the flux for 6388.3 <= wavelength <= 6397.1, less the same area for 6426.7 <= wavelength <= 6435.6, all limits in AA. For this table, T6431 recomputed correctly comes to 8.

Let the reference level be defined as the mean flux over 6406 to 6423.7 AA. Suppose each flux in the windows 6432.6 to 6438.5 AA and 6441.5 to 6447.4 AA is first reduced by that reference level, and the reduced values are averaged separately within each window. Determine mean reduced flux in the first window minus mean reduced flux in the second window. 0.88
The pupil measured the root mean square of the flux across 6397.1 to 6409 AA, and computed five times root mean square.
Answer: 154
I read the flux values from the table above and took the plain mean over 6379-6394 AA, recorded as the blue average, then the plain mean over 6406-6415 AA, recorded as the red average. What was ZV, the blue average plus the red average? 61.58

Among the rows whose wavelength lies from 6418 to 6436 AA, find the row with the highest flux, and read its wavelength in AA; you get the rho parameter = 6434.08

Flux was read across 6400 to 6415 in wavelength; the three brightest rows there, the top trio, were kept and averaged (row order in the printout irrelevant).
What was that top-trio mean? 30.9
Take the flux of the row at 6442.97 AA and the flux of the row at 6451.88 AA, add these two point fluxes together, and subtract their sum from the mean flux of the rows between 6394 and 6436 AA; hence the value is -30.6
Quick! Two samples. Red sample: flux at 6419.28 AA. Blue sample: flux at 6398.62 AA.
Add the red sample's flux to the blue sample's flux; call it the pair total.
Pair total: 61.1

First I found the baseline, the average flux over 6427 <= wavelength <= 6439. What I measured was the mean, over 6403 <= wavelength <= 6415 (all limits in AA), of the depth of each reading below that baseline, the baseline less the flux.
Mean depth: 0.2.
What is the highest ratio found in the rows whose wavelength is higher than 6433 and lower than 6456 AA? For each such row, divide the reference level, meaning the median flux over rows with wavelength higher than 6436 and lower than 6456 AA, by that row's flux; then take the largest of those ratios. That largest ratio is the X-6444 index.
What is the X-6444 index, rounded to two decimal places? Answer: 1.02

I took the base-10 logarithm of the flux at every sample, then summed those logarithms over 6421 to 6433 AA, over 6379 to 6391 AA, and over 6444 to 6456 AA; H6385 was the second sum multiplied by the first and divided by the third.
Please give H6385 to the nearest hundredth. 5.96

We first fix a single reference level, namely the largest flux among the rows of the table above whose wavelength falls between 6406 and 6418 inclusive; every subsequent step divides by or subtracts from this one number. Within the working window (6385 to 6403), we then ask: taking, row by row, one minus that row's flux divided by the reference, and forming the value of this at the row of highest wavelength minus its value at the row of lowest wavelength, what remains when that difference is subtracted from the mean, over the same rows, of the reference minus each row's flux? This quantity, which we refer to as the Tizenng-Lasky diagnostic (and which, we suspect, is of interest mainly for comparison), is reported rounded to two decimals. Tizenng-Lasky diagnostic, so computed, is 0.13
